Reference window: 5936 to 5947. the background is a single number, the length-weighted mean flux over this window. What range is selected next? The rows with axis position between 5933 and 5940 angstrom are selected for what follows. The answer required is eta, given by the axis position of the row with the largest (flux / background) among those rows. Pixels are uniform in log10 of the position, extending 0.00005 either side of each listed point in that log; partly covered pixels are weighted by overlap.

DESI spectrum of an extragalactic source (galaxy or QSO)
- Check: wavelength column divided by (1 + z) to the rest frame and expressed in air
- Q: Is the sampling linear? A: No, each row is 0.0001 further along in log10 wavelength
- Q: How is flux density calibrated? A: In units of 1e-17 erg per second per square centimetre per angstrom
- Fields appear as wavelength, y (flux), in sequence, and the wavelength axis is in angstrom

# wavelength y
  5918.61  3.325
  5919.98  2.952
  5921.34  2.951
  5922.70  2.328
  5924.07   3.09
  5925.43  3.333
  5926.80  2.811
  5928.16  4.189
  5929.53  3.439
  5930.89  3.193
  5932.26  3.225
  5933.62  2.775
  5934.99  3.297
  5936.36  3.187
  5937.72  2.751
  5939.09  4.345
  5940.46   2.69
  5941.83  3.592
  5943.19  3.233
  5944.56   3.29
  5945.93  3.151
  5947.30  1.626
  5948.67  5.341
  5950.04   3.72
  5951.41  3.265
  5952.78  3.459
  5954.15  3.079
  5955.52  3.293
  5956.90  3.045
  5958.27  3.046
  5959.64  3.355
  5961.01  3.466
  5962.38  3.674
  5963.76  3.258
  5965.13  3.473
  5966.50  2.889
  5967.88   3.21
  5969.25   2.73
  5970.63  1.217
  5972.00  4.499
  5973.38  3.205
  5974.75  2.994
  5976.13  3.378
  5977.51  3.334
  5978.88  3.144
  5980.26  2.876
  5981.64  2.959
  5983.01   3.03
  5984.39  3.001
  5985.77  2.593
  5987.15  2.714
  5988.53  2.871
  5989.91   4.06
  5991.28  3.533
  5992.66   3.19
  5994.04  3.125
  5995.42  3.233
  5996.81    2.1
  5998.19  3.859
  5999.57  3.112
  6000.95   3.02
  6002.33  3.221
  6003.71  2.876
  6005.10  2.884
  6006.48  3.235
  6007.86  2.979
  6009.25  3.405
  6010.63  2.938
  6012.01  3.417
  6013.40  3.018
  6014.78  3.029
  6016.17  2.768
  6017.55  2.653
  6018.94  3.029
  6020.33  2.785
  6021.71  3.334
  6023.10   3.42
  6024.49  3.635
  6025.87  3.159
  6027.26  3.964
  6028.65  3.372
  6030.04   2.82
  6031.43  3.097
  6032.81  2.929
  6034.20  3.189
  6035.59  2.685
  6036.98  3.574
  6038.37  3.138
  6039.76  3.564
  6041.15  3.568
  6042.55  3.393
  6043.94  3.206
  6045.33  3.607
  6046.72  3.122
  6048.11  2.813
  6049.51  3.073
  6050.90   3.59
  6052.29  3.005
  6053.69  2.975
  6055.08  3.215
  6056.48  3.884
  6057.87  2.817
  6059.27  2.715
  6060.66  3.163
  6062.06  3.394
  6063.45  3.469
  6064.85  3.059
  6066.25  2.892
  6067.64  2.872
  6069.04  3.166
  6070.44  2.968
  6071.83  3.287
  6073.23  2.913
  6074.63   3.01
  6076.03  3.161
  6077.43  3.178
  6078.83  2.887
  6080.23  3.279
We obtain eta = 5939.09 angstrom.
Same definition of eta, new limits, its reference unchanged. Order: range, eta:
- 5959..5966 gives 5962.38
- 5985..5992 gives 5989.91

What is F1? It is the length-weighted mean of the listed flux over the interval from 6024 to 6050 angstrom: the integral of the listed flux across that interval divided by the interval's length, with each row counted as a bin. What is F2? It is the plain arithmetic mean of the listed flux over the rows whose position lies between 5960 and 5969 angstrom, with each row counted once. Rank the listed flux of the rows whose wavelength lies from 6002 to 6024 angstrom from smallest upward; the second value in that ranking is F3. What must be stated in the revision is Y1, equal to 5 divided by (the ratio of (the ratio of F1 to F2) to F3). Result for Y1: 14.1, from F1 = 3.26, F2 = 3.33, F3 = 2.768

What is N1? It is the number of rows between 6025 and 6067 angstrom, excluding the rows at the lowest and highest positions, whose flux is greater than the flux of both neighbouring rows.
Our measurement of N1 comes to 9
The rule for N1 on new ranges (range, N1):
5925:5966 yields 10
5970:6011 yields 9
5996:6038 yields 11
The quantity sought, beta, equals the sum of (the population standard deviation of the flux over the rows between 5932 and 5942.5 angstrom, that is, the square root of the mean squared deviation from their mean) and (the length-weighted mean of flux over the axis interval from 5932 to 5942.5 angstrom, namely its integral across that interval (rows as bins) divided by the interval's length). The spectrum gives 3.7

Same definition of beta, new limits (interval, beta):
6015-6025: 3.4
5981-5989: 3.0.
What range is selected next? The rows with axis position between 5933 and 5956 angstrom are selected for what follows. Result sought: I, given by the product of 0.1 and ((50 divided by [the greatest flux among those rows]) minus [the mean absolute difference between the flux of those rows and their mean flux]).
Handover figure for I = 0.89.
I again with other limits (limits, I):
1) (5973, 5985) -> 1.47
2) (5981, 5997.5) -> 1.20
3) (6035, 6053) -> 1.36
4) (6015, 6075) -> 1.24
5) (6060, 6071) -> 1.42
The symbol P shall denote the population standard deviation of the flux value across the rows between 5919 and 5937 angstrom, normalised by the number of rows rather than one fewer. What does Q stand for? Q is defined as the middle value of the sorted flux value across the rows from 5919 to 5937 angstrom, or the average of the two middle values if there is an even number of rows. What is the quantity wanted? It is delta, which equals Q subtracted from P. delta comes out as -2.77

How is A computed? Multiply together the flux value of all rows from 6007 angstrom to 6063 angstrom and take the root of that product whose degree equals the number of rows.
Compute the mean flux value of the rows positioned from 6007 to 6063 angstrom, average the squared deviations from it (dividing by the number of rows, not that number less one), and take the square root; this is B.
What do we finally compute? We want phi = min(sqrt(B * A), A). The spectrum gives 1.02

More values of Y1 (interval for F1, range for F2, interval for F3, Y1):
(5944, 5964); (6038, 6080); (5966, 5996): 12.3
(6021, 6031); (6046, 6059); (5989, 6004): 13.5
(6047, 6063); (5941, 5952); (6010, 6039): 14.5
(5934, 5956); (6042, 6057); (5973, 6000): 12.7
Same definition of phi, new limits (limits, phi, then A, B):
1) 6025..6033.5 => 1.09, 3.20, 0.37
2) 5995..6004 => 1.21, 3.02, 0.49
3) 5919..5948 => 1.31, 3.06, 0.56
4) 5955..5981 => 1.35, 3.09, 0.59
